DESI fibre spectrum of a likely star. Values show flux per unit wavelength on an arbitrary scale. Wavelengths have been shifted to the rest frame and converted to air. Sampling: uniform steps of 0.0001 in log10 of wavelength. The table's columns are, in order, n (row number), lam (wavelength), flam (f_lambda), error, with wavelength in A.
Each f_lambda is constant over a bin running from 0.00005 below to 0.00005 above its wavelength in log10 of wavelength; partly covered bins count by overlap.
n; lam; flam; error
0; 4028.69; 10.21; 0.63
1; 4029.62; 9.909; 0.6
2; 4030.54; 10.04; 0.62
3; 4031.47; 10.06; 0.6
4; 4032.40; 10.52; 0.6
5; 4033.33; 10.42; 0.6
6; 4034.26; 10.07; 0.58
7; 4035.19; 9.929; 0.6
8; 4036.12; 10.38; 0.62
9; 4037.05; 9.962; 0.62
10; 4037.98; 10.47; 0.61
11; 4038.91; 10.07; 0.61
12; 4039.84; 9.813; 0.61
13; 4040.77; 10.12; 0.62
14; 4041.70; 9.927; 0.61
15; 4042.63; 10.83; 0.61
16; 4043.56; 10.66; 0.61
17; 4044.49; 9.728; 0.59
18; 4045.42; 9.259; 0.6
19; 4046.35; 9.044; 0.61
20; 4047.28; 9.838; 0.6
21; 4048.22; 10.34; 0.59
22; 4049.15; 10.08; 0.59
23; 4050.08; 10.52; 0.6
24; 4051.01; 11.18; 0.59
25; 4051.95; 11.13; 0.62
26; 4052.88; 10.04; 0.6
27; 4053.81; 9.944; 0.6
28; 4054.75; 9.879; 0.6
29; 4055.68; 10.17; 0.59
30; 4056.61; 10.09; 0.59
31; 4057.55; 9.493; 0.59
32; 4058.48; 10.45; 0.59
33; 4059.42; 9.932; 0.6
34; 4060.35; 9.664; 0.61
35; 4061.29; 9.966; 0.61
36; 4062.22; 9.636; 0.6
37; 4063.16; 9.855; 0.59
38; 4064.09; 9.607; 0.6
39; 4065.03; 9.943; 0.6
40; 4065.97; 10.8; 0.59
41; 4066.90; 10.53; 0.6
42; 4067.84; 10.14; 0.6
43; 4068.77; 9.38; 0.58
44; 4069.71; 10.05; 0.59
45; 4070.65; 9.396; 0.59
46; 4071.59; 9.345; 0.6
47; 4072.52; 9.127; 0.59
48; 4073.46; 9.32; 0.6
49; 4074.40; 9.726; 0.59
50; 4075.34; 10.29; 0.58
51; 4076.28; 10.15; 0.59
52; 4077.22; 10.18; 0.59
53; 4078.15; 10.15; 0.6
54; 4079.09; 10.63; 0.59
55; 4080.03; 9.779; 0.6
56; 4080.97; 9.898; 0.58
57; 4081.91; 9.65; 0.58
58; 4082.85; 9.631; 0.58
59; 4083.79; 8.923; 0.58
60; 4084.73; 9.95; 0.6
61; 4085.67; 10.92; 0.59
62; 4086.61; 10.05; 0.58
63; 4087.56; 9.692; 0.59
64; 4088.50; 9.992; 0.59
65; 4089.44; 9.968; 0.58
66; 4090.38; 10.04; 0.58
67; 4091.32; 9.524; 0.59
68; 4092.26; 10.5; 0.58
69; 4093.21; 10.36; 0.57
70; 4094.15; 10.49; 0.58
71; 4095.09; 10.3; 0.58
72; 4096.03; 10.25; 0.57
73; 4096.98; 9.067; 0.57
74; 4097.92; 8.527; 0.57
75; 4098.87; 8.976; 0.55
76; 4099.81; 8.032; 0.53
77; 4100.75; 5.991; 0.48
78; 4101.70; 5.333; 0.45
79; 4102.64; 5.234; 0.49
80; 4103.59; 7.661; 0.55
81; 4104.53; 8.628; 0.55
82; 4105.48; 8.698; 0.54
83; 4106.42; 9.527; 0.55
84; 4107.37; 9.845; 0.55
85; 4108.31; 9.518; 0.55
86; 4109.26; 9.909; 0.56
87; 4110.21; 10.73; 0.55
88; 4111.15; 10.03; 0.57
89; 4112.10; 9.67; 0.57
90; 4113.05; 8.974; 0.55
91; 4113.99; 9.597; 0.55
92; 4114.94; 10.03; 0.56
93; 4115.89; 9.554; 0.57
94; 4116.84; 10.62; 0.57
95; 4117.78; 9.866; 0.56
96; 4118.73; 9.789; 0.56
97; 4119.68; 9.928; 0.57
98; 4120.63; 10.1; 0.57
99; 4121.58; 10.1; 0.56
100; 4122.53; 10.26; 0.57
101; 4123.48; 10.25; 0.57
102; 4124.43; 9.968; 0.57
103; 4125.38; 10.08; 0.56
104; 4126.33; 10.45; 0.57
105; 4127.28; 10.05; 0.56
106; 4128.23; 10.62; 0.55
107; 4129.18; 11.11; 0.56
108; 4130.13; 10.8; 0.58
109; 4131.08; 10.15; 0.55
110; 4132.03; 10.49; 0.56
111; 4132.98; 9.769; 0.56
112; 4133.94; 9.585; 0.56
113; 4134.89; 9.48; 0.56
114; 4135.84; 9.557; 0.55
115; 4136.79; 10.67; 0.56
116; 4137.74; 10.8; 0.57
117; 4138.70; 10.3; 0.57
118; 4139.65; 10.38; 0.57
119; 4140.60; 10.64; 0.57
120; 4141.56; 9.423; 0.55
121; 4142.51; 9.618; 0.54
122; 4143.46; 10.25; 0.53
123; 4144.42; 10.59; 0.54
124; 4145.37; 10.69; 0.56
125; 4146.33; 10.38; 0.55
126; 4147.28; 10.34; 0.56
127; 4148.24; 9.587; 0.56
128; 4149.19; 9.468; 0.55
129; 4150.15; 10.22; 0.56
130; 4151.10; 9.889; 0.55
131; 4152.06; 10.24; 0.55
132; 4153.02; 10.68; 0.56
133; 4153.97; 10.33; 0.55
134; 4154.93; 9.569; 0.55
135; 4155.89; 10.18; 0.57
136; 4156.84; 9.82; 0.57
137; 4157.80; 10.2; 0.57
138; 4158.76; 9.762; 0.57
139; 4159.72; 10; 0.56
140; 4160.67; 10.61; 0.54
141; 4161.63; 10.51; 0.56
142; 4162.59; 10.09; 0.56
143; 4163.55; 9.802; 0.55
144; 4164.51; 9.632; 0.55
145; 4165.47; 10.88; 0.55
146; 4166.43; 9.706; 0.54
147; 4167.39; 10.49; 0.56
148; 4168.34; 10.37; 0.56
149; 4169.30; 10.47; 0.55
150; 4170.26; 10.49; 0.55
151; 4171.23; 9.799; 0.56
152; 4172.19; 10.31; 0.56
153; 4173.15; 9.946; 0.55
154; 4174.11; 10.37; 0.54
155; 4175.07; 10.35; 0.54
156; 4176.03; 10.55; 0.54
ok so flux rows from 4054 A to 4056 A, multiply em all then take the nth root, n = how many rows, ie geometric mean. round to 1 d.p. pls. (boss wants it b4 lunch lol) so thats 10.0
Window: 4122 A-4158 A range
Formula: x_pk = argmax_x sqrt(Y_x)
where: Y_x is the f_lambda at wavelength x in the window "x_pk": 4129.18 A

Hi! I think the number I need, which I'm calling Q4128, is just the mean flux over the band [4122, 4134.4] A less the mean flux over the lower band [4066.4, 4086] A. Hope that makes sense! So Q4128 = 0.4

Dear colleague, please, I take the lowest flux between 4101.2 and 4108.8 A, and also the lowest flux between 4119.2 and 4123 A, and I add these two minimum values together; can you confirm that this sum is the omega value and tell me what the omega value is 15.2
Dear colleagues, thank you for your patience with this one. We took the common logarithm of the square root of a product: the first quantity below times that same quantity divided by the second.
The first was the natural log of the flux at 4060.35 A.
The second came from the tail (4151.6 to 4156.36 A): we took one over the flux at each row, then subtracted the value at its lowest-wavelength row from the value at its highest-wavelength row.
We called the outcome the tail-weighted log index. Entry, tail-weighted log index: 1.98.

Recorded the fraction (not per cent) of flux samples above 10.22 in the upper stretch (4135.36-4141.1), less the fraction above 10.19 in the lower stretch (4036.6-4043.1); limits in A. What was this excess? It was 0.55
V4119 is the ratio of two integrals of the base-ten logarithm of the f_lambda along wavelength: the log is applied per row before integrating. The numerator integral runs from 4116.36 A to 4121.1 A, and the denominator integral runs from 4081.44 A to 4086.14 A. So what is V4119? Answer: 1.02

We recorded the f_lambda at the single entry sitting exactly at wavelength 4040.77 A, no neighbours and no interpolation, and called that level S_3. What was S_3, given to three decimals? 10.120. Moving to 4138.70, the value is 10.300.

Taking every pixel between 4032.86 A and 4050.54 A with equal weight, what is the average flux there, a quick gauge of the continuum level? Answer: 10.1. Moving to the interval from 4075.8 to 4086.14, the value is 10.0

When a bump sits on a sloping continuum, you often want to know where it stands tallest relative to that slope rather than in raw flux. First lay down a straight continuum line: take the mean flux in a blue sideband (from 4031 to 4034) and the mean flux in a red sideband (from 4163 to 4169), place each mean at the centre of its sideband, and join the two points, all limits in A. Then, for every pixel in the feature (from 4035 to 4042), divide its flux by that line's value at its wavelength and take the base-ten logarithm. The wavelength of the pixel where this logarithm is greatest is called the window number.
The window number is 4037.98 A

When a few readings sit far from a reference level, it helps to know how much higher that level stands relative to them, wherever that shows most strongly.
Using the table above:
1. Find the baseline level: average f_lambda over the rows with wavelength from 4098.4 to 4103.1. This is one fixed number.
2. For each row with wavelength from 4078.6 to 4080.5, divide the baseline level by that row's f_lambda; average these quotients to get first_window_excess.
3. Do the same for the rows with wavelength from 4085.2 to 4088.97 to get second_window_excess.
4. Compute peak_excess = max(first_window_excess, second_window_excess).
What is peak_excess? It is 0.662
